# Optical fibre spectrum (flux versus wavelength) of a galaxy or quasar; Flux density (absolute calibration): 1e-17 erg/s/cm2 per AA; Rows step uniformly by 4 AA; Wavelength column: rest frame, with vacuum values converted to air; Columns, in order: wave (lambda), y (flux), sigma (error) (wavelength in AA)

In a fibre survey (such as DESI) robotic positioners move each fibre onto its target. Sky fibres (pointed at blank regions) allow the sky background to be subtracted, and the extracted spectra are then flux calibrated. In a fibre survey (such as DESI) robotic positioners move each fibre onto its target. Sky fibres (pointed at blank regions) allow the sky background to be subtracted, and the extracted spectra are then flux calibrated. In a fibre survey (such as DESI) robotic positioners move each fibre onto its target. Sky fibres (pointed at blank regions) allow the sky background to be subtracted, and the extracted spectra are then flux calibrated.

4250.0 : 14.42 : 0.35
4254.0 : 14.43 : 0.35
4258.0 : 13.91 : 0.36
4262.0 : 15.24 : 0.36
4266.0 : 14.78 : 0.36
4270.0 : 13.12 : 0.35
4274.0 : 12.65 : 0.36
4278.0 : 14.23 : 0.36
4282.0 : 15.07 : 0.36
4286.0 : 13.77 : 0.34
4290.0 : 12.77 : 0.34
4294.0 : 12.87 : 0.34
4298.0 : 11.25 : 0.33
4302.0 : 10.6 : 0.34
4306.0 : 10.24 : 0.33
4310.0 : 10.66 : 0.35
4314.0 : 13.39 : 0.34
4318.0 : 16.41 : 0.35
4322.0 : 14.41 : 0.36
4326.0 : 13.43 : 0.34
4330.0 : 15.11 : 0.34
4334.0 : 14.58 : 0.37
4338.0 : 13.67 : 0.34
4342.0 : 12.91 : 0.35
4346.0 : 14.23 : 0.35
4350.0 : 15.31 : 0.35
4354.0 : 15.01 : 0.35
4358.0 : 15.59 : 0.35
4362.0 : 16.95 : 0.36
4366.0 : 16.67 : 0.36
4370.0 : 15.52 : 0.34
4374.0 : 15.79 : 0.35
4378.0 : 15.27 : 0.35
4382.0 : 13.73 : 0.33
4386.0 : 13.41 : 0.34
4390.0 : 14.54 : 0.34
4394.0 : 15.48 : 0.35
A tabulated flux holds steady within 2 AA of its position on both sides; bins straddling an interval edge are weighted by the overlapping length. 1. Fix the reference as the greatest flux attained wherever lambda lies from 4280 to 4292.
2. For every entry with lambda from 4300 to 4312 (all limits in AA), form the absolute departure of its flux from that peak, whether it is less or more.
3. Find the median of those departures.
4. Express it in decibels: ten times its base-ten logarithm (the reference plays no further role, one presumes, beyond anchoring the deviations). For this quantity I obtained 6.5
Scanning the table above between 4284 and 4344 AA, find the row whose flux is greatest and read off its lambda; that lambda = 4318.0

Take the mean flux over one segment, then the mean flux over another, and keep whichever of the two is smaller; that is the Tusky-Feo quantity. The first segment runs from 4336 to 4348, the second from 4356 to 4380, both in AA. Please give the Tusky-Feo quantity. 13.6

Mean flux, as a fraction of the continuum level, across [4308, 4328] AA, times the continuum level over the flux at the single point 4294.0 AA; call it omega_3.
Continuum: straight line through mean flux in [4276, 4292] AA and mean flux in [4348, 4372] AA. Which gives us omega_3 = 1.0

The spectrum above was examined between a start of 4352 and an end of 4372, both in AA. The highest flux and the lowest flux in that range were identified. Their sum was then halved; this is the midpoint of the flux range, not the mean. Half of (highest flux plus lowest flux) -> 16.0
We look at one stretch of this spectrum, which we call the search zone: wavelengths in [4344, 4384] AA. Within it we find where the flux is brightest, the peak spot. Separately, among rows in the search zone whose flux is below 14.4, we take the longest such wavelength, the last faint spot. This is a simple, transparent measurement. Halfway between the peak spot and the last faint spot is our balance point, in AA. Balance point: 4372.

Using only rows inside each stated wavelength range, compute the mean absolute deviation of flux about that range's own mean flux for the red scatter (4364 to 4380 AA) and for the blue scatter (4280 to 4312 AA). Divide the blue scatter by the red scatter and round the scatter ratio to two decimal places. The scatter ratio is 3.42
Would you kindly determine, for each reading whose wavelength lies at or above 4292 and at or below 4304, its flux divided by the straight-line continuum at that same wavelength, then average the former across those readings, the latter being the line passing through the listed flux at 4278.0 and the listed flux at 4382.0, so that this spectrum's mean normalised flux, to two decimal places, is 0.82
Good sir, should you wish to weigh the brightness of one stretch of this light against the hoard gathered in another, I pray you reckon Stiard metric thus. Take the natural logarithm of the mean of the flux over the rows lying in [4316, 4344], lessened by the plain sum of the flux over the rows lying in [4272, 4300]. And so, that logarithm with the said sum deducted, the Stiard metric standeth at -90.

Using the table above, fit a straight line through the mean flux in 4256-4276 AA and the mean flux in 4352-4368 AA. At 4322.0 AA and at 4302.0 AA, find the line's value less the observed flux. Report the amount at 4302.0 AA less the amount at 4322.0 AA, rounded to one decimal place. 3.4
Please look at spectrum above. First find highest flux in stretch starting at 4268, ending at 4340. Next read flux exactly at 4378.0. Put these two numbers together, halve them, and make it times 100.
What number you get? 1584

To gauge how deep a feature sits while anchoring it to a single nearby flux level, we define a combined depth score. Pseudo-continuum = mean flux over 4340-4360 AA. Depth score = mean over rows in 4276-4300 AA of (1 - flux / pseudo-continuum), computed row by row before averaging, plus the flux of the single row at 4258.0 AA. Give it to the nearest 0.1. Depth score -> 14.0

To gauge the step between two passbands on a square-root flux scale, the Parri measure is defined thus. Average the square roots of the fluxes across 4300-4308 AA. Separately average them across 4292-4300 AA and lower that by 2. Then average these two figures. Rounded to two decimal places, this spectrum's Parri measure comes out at 2.35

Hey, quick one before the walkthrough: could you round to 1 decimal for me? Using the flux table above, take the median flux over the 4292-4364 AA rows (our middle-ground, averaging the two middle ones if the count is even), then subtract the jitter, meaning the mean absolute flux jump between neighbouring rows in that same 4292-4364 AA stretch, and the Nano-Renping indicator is 12.8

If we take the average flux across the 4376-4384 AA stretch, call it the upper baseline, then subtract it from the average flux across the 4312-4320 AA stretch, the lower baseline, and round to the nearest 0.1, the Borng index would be 0.4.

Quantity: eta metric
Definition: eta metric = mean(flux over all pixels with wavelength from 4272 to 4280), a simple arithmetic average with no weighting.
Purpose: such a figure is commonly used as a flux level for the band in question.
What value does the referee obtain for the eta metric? 13.4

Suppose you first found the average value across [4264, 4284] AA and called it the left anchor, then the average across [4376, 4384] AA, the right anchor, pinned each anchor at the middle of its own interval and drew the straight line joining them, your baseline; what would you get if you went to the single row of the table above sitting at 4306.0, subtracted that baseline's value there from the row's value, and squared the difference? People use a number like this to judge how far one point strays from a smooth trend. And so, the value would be 15.1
